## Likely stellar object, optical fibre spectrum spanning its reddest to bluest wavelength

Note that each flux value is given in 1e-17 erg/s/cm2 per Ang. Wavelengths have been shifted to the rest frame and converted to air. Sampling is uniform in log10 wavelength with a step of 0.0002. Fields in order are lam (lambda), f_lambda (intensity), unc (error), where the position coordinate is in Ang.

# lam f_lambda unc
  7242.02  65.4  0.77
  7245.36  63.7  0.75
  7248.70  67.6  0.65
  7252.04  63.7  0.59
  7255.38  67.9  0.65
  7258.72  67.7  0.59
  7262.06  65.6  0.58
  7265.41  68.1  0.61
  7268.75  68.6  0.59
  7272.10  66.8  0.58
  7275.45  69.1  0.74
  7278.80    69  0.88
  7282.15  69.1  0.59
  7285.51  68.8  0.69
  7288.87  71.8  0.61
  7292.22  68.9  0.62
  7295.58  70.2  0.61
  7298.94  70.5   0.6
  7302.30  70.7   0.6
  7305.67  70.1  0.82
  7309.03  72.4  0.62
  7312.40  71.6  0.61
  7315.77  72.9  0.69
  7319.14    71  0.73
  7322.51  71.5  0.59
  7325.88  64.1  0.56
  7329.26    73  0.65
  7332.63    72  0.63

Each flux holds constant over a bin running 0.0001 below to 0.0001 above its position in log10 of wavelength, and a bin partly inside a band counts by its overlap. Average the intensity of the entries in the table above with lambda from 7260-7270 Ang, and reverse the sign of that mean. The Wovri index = -67.4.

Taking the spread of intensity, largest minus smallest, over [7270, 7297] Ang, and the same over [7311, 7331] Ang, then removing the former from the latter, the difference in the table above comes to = 3.9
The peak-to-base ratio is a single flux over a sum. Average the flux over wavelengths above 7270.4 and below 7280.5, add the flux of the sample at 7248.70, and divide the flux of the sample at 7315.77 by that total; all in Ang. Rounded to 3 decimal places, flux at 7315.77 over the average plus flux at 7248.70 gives 0.536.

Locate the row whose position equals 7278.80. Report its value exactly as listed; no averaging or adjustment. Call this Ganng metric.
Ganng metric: 69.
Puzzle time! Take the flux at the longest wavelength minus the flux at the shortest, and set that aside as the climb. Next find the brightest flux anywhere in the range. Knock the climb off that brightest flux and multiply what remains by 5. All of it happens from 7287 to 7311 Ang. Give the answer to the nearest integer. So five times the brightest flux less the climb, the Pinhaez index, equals 359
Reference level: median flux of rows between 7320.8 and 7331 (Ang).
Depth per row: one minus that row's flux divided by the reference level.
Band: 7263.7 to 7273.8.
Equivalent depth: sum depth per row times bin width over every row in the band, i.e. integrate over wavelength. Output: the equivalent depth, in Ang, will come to 0.52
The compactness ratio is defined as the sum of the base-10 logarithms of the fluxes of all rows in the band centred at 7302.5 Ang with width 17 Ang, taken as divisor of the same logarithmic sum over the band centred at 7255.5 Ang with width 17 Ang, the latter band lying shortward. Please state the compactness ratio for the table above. 0.9853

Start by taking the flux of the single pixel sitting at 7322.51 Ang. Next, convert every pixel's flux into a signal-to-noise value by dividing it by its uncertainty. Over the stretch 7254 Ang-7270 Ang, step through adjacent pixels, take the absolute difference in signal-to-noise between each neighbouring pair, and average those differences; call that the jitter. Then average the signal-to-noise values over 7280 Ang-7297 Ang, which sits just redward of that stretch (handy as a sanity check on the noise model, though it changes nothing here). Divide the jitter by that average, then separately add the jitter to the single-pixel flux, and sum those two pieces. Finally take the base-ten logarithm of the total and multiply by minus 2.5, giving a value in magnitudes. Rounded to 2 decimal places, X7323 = -4.70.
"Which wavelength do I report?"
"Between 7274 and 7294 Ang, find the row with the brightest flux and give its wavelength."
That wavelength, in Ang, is 7288.87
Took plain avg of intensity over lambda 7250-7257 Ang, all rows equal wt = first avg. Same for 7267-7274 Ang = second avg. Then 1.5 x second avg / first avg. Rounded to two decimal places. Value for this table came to 1.54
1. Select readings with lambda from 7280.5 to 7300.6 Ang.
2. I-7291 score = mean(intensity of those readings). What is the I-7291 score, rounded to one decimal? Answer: 69.9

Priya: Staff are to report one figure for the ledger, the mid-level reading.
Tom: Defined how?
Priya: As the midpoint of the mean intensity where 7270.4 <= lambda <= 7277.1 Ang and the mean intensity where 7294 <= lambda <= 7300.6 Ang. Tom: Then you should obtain 69.1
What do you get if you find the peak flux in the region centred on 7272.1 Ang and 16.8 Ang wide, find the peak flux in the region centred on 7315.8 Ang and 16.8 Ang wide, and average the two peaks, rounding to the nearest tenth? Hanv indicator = 71.0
